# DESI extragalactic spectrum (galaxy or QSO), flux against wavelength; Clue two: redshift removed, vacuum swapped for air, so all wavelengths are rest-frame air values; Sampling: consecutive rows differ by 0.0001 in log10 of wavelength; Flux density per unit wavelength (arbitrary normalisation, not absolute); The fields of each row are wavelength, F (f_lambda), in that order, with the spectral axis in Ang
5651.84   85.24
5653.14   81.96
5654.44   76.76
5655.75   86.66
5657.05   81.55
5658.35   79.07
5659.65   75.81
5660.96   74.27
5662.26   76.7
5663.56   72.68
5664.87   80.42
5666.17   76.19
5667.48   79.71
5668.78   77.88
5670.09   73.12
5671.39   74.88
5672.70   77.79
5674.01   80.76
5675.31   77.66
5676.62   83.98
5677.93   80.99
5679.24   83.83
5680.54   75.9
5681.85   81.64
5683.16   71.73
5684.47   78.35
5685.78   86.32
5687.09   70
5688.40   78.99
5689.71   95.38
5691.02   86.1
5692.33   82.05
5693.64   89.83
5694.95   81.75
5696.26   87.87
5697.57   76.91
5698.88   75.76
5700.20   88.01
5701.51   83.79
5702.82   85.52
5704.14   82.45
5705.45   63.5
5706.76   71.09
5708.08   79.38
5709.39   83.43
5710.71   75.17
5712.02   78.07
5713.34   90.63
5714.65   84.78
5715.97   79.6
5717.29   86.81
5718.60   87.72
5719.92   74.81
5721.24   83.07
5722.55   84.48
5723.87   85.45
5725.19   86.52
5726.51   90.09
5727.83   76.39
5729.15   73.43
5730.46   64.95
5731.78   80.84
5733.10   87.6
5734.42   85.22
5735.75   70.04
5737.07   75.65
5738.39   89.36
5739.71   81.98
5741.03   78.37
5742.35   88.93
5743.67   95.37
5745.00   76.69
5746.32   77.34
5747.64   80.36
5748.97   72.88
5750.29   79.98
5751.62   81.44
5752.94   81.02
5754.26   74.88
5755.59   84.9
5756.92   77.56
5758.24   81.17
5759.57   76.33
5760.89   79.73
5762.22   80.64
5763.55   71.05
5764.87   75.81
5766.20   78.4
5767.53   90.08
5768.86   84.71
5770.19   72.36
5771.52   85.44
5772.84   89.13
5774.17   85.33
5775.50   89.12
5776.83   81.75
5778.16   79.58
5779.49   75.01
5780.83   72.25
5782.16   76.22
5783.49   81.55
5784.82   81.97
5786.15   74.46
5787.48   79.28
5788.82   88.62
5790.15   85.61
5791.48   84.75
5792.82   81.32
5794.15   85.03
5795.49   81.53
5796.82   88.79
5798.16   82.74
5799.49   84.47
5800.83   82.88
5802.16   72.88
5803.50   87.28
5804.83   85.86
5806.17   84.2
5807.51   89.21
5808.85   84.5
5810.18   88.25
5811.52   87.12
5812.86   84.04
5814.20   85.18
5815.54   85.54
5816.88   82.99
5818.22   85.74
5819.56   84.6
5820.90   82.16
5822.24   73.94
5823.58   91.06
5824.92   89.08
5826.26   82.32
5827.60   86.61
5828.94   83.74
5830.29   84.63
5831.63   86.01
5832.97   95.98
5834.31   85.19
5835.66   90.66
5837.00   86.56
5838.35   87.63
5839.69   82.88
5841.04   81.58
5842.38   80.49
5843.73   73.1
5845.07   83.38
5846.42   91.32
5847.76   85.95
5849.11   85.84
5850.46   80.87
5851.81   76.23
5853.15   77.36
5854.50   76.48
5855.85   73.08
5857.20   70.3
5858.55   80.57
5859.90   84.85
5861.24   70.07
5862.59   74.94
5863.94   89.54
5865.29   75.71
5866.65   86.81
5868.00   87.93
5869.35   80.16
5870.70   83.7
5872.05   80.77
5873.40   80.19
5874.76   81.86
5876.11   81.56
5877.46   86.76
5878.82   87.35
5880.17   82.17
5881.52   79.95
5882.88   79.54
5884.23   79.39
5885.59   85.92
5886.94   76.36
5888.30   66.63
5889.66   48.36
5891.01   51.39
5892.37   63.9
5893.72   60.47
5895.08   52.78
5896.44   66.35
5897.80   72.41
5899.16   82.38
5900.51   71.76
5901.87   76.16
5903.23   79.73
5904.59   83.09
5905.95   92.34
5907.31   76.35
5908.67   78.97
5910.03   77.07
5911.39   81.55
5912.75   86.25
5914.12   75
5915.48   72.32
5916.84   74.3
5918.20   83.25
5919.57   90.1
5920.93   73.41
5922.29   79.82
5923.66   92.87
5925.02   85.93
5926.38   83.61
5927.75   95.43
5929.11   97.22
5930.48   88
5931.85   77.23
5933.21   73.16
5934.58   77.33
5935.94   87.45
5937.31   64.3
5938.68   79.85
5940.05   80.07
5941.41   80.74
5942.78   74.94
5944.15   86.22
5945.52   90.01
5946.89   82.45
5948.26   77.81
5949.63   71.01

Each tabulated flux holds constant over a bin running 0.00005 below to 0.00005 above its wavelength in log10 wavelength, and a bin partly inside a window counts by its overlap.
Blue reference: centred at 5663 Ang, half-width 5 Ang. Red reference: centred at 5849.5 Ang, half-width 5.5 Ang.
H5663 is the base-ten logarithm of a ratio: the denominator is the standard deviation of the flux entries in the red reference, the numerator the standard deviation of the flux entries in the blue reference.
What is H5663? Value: -0.301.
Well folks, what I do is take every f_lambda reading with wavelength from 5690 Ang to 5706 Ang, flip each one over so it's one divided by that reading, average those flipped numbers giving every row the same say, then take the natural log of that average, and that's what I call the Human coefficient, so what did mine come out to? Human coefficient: -4.40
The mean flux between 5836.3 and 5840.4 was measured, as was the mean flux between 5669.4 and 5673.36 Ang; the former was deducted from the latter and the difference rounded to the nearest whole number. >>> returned -10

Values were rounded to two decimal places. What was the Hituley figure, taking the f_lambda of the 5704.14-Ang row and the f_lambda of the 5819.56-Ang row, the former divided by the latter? 0.97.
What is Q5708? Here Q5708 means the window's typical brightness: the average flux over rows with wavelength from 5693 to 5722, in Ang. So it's 81.4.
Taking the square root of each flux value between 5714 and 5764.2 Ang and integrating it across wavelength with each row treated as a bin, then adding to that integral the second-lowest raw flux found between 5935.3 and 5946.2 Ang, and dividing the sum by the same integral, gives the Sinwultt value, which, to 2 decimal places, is 1.17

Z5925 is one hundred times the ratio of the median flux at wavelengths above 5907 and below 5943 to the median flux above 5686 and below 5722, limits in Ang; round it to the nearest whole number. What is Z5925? 97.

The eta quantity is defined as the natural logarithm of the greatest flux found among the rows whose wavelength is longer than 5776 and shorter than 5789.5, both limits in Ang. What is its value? 4.48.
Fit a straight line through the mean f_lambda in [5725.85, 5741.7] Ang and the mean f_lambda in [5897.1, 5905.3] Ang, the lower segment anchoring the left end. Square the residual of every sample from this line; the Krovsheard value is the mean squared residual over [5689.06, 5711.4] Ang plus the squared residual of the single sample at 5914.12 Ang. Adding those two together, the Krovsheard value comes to 63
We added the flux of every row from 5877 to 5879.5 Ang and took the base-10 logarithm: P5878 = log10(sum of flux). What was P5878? 2.24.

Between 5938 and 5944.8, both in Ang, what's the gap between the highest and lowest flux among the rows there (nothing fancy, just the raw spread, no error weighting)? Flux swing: 11.3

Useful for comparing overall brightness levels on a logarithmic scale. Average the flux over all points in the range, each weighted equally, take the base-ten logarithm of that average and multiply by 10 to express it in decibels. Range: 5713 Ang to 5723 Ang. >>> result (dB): 19.2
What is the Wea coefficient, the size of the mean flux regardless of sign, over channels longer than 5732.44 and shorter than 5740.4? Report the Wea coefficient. 81.6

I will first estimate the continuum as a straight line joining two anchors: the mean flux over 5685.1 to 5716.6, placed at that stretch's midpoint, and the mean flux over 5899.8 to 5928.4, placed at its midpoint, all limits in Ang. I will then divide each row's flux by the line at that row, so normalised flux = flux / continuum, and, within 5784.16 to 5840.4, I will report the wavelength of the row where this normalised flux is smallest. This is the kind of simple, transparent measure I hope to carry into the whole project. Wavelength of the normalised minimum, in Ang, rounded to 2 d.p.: 5802.16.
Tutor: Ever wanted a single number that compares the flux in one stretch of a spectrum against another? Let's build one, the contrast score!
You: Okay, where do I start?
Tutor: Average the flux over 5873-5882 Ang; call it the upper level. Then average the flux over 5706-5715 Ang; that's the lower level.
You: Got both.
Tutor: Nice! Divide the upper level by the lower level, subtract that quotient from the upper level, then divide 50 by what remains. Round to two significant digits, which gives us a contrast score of 0.61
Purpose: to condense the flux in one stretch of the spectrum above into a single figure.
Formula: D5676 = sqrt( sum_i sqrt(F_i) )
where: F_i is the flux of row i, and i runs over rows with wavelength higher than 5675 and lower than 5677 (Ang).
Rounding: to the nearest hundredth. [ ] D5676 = 4.24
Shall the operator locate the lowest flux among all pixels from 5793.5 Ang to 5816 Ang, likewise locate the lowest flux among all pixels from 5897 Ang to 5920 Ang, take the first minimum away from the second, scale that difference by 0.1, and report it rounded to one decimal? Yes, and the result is -0.1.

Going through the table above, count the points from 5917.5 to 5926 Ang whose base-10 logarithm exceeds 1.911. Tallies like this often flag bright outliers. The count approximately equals 4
